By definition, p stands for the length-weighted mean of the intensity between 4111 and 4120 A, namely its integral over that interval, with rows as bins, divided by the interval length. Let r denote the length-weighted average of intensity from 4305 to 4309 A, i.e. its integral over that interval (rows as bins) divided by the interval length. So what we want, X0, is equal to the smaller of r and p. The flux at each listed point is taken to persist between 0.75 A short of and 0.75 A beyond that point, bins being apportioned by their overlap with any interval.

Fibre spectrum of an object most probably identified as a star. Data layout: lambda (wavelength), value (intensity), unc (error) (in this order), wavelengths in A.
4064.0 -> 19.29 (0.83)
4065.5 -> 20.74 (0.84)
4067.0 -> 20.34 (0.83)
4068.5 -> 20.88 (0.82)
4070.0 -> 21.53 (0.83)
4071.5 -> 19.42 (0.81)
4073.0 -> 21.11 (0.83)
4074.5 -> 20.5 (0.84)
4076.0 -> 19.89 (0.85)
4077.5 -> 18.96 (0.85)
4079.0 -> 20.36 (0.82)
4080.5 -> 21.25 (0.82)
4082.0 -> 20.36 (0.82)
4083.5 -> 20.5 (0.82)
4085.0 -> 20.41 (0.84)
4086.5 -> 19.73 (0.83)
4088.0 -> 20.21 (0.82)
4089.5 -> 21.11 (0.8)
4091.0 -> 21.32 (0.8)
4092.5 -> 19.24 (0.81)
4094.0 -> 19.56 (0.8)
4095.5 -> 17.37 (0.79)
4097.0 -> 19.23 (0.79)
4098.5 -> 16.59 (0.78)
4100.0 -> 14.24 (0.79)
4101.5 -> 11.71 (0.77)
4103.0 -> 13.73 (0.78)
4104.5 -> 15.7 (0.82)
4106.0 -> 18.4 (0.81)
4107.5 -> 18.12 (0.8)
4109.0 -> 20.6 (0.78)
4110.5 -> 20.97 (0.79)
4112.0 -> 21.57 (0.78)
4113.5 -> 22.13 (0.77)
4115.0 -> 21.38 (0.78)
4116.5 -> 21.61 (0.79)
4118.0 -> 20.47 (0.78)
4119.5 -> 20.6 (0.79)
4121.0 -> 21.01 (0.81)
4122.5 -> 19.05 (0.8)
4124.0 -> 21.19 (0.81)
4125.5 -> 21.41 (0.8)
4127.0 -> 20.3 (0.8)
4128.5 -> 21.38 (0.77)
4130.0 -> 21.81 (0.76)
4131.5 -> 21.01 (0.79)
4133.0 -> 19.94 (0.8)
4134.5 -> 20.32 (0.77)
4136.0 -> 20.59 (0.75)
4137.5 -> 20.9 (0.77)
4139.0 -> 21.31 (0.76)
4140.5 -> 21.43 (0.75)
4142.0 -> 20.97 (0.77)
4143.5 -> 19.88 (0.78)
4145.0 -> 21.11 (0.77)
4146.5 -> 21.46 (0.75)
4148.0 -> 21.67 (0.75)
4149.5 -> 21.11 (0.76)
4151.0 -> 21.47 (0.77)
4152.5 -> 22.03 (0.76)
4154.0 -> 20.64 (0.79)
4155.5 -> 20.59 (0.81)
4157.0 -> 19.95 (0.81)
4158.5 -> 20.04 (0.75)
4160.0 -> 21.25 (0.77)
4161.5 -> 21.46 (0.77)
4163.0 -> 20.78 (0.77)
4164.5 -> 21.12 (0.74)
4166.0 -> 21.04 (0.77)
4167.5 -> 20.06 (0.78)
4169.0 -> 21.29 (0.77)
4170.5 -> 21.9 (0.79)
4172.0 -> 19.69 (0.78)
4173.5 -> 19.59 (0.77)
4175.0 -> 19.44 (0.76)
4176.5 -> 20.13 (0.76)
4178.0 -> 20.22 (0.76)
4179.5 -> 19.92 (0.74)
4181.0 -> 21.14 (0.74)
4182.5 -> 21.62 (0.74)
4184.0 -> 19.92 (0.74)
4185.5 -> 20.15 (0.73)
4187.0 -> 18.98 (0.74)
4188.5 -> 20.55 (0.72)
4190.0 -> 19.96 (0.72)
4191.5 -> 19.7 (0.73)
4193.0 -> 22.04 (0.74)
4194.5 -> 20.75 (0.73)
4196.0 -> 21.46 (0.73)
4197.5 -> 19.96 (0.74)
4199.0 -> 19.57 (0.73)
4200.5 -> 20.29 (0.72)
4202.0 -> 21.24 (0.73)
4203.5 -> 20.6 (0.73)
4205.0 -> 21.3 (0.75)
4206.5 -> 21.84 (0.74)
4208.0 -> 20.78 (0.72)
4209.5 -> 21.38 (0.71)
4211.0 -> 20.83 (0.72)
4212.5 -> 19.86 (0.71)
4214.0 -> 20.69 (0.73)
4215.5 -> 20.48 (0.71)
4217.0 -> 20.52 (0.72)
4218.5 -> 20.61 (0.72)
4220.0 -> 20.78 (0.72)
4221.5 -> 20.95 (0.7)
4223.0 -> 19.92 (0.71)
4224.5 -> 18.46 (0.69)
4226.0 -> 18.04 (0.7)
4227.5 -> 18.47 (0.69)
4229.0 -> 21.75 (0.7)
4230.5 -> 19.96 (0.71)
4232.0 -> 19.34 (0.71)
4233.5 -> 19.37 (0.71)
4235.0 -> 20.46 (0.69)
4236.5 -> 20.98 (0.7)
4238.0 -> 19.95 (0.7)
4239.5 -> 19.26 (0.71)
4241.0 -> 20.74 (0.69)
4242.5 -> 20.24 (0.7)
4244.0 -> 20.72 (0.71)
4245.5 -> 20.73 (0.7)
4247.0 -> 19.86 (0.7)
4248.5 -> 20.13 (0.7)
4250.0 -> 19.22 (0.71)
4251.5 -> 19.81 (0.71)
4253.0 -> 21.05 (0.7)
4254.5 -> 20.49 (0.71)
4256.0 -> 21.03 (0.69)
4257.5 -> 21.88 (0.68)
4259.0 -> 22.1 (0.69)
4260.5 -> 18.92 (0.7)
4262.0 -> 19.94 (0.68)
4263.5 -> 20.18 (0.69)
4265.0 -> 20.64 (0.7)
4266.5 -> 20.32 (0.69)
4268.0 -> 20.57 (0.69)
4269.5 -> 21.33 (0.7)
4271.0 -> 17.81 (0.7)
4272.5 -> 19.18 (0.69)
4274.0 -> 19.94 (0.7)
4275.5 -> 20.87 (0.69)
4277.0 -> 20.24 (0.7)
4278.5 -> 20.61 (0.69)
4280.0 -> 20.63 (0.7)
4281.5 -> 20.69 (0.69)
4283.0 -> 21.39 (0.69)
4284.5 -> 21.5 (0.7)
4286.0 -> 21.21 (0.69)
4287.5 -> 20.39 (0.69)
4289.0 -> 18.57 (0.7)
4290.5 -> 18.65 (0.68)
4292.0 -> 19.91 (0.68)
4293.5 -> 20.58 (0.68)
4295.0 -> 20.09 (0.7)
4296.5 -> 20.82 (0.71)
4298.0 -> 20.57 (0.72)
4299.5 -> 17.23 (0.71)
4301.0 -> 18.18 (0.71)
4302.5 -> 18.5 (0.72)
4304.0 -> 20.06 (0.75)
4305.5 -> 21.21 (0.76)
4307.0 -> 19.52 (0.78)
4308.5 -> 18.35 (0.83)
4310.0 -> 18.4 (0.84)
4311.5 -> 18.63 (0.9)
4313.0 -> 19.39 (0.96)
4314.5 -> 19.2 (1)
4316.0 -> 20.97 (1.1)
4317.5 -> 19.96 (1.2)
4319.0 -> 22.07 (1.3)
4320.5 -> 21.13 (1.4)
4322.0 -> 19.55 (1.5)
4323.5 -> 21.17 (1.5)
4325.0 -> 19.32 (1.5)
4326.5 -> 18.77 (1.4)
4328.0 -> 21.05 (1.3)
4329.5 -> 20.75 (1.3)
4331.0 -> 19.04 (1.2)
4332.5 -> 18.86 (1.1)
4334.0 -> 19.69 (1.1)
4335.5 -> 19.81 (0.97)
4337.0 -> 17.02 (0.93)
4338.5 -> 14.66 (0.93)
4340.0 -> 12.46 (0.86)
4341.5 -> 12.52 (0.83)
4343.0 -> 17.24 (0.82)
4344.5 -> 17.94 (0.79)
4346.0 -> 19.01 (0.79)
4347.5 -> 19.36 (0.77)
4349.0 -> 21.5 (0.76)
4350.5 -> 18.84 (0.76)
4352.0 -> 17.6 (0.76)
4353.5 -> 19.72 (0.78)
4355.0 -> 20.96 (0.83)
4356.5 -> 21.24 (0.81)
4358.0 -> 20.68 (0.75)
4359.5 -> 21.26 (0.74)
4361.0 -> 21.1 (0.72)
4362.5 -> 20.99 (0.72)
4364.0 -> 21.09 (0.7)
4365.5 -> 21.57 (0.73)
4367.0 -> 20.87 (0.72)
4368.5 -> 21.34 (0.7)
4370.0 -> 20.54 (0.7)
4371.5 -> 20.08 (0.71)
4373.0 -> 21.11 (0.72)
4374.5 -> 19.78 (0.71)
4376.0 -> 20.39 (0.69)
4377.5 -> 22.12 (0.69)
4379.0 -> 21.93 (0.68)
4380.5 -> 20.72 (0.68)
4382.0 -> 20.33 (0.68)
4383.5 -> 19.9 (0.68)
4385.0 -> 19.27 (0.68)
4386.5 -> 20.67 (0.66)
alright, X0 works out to 19.7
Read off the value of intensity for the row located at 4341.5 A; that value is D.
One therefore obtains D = 12.52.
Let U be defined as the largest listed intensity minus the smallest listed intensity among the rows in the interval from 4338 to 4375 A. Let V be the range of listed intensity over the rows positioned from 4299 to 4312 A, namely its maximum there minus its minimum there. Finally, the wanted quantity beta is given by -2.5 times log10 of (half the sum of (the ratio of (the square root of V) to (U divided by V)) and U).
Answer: -1.75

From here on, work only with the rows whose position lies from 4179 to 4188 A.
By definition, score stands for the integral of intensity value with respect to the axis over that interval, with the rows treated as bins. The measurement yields 183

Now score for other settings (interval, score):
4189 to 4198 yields 186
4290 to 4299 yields 181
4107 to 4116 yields 188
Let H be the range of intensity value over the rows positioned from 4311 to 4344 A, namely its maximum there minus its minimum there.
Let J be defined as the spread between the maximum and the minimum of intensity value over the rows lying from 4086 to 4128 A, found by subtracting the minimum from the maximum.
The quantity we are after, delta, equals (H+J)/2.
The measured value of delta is 10.0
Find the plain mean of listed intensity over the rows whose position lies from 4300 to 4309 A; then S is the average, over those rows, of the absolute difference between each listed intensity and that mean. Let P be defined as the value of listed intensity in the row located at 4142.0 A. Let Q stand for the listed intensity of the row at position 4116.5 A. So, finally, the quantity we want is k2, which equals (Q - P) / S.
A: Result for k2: 0.7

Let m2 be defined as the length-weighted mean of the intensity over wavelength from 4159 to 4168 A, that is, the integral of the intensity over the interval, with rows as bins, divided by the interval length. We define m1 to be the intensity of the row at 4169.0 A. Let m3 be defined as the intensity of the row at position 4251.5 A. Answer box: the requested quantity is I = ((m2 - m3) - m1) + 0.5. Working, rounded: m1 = 21.29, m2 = 21.0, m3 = 19.81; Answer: -20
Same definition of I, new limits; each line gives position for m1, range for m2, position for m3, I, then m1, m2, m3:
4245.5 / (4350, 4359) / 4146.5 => -22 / 20.73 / 19.9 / 21.46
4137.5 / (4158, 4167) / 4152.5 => -21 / 20.9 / 20.9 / 22.03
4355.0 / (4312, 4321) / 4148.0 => -22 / 20.96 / 20.4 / 21.67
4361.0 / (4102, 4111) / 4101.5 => -15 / 21.1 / 17.7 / 11.71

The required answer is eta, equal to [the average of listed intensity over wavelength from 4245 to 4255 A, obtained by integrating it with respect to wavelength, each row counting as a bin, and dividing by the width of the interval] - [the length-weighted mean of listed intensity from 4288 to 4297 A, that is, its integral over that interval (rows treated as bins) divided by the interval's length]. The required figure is 0.4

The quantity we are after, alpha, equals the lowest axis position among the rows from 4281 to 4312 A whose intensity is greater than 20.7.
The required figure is 4283.0 A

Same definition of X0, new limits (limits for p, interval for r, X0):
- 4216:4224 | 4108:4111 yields 20.5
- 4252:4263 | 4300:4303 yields 18.2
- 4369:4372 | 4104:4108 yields 17.5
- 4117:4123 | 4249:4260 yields 20.4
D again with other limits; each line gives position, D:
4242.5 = 20.24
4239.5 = 19.26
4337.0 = 17.02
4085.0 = 20.41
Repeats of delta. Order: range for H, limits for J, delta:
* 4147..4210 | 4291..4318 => 3.5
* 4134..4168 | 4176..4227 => 3.1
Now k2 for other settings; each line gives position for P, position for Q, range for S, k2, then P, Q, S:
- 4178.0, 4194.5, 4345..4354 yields 0.6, 20.22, 20.75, 0.9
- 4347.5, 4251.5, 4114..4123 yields 0.7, 19.36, 19.81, 0.6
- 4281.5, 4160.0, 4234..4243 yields 1.2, 20.69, 21.25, 0.5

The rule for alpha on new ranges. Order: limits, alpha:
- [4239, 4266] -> 4241.0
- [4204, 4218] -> 4205.0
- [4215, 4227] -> 4220.0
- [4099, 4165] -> 4110.5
